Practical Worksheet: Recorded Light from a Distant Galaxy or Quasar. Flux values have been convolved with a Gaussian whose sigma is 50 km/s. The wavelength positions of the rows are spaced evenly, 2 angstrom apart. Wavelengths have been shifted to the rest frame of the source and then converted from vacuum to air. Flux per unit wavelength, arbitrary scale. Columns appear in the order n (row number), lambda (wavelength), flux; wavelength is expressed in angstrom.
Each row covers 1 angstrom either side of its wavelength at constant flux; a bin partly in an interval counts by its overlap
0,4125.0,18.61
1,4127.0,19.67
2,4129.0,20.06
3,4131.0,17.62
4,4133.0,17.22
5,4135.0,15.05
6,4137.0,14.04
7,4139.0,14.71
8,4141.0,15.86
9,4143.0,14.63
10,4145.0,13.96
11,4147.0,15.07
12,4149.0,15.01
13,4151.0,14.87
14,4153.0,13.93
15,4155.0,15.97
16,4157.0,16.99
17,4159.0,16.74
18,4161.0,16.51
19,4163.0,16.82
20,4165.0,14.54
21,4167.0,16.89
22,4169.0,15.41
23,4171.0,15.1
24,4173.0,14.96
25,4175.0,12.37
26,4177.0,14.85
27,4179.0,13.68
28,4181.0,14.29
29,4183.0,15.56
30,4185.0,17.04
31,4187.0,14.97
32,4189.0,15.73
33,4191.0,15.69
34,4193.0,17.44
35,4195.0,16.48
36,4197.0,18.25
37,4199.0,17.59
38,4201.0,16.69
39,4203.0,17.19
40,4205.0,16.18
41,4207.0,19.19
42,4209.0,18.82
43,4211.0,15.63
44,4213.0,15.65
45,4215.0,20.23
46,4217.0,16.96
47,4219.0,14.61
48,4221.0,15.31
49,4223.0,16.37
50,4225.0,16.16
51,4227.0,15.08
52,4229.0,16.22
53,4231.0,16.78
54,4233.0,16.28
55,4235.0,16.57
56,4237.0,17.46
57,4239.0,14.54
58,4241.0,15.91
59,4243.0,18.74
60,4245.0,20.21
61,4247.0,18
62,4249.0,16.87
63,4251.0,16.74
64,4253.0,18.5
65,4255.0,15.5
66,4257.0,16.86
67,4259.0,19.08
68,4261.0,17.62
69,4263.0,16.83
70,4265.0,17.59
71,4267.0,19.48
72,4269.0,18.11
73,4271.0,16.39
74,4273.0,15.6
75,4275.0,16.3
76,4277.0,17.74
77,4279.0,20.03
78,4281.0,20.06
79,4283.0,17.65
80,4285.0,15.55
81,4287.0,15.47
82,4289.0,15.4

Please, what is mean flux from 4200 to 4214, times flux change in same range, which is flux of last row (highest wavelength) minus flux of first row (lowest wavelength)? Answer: -18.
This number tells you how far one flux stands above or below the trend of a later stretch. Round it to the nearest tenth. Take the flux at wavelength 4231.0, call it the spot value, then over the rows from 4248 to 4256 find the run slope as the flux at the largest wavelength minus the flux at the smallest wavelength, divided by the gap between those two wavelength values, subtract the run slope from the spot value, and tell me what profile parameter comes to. 17.0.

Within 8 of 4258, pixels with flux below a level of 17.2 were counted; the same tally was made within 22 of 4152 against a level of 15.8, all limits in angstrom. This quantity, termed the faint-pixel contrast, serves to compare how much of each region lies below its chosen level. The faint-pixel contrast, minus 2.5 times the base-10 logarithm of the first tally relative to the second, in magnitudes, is 1.28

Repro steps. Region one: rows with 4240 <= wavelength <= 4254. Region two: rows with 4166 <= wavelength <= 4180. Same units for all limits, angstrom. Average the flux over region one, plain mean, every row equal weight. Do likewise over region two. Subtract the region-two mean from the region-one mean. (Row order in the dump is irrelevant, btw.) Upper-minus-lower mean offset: 3.1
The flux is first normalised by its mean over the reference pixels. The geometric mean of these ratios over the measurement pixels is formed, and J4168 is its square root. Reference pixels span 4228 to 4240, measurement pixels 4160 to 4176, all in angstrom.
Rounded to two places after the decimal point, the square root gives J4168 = 0.97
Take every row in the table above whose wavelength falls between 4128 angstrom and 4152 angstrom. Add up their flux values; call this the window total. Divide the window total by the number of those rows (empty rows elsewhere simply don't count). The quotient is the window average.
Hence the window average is 15.7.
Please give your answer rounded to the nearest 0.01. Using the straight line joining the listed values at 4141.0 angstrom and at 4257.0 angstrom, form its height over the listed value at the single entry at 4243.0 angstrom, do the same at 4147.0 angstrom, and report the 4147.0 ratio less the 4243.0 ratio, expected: 0.16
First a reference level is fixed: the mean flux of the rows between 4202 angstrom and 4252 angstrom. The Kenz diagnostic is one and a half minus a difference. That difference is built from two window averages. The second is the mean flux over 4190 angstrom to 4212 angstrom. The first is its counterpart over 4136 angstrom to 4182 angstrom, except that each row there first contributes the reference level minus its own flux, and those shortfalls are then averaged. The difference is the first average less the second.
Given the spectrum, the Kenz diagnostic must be 16.9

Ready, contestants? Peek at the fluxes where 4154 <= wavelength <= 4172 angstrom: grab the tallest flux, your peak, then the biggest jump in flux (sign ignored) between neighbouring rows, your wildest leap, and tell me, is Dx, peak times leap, 40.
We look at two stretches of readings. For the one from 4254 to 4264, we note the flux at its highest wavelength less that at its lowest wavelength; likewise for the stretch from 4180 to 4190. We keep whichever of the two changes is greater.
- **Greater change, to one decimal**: 1.4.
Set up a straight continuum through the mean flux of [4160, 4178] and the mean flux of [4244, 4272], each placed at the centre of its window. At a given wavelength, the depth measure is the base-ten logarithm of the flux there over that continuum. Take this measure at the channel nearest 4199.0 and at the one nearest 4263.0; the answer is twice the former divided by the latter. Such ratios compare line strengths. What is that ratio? -3.1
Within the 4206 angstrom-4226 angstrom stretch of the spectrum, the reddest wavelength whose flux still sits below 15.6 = 4221.0 angstrom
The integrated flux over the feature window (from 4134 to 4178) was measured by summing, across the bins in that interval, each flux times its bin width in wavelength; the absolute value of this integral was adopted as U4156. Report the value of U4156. 669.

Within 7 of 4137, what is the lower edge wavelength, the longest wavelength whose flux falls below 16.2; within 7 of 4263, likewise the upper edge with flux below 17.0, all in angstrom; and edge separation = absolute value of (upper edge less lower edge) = 120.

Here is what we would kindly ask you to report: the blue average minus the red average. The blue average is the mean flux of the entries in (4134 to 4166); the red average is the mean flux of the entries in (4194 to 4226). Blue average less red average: -1.7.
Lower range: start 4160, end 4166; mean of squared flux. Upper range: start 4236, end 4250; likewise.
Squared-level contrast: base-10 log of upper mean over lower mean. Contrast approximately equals 0.08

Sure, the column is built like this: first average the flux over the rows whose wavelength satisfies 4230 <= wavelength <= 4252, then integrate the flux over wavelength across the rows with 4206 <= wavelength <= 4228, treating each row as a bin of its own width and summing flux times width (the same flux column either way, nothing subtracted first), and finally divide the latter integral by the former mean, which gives 21.5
